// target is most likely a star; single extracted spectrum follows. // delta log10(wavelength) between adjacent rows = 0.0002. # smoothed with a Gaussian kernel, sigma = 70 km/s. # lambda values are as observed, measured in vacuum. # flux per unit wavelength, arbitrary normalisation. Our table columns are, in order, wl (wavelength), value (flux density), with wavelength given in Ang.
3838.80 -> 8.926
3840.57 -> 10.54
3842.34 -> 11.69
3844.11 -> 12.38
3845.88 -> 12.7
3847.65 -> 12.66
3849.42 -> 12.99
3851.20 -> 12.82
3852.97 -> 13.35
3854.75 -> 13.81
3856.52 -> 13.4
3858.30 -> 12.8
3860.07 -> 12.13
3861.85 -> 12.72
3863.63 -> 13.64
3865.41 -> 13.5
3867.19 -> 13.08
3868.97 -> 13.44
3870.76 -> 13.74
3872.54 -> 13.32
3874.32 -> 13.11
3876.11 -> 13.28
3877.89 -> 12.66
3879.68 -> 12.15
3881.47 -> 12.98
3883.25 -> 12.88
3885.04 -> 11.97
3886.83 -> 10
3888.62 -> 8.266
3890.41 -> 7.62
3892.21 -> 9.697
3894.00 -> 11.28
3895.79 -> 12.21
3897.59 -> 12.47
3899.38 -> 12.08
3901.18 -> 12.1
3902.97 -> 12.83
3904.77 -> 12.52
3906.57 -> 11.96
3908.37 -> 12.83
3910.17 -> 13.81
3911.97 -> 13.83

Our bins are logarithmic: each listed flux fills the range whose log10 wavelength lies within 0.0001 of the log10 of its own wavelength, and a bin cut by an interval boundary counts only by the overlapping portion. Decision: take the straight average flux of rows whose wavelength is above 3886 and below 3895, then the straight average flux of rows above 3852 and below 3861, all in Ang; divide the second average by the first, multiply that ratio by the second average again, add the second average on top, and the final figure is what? 31.4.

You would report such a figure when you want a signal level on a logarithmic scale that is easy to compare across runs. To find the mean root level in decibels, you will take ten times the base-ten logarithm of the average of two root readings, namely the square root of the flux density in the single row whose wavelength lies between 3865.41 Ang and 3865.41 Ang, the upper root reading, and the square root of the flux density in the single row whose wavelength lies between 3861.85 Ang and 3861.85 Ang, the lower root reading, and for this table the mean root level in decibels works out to 5.588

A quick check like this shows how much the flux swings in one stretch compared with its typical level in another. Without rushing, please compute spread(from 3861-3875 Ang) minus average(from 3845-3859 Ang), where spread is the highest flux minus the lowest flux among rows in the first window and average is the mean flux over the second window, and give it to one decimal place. -12.0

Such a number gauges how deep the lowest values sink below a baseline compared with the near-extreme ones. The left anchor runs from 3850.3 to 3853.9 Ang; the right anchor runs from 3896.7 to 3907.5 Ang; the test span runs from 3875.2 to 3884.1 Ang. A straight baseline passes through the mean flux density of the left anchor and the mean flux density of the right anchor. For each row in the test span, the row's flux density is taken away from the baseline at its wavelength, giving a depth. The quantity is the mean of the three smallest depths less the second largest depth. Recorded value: -0.42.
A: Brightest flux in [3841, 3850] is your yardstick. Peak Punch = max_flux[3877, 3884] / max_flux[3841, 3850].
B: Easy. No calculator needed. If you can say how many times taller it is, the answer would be 1.00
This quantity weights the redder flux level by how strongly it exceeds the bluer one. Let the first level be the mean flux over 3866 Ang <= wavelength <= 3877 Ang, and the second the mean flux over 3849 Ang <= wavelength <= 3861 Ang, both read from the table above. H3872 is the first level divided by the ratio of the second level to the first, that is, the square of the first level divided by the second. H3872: 13.6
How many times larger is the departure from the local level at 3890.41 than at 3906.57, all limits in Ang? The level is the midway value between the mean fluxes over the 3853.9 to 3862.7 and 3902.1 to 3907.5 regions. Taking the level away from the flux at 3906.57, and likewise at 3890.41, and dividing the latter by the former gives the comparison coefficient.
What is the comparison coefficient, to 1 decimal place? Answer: 6.8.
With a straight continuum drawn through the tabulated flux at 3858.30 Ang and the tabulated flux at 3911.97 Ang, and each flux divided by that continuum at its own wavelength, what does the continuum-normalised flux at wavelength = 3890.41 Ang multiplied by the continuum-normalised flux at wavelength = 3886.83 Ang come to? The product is 0.4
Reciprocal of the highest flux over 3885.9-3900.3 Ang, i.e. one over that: 0.080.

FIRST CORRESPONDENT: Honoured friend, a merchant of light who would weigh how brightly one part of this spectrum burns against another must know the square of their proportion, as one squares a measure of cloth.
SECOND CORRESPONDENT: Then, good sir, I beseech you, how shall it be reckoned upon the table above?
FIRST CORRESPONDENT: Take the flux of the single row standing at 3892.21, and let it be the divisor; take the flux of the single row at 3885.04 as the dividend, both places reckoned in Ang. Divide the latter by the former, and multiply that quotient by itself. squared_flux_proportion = 1.5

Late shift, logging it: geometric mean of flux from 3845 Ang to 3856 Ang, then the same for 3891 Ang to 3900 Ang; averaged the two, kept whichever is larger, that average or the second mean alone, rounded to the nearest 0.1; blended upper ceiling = 12.3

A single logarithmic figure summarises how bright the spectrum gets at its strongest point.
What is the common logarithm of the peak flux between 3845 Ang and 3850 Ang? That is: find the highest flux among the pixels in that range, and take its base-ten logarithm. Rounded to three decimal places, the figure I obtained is 1.114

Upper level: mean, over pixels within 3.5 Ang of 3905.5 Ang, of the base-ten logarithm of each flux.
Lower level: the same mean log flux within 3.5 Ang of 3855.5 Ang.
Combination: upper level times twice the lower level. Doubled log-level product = 2.47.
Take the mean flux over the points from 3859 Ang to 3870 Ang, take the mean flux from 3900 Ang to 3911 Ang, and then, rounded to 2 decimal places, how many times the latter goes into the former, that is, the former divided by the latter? 1.03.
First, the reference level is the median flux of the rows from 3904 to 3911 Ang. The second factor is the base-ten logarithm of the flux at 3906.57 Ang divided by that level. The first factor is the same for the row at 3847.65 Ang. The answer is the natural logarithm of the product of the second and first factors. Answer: -11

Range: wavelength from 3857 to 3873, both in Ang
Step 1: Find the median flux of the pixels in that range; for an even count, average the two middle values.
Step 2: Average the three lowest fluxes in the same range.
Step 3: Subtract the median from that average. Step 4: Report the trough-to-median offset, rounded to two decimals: -0.77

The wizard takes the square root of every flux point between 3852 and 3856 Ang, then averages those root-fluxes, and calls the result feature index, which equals 3.68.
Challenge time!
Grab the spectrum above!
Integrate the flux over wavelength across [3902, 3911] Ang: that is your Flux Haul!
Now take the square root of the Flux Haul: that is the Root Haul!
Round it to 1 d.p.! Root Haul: 10.7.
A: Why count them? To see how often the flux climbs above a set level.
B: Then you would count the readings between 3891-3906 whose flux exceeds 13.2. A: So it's 0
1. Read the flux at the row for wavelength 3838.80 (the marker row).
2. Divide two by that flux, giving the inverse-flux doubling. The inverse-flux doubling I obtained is 0.224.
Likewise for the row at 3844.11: 0.162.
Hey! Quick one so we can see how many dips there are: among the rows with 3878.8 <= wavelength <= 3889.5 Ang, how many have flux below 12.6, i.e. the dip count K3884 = 4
